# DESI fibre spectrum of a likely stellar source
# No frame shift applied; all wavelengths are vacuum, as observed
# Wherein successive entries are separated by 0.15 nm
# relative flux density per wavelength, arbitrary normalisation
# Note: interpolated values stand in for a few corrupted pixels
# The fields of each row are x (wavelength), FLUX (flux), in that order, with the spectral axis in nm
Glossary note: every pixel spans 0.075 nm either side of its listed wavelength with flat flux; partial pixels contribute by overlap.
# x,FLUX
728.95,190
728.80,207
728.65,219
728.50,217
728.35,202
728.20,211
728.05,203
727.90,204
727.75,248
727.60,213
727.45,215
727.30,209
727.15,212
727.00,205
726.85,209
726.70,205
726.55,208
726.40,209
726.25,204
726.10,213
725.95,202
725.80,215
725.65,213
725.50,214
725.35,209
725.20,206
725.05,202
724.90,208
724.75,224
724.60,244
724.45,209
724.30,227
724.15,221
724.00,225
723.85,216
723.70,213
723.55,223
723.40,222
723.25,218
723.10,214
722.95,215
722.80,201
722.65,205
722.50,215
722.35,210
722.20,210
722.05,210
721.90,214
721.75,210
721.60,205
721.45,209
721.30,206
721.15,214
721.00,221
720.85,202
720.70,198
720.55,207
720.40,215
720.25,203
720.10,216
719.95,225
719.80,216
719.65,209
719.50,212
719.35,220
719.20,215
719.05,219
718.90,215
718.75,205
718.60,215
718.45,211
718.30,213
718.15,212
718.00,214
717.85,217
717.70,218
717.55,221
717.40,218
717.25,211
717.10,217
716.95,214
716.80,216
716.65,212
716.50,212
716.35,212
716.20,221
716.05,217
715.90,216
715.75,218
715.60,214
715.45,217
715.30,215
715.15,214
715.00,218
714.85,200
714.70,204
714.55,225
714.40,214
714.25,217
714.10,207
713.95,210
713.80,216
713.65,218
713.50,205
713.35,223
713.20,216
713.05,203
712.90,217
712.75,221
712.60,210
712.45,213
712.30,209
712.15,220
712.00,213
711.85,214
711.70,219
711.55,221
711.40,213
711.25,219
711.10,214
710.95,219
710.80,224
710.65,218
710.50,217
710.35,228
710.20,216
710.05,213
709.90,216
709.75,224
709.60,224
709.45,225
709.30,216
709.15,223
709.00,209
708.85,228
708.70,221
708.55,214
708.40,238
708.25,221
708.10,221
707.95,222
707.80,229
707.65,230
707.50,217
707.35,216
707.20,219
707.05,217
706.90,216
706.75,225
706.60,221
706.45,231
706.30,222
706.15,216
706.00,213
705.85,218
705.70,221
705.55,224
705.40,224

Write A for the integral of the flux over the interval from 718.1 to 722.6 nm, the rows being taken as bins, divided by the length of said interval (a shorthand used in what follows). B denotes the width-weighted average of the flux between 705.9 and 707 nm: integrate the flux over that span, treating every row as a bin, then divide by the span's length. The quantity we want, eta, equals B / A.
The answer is 1.04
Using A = 212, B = 220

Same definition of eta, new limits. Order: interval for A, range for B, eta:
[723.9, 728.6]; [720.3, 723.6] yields 0.99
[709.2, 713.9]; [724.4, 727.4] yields 0.97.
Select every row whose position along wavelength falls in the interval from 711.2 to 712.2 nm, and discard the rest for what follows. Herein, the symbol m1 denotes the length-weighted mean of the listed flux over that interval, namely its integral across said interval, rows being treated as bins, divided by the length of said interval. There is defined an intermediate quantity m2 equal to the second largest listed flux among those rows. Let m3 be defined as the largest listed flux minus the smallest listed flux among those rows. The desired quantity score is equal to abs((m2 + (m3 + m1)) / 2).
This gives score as 222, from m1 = 217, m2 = 220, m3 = 8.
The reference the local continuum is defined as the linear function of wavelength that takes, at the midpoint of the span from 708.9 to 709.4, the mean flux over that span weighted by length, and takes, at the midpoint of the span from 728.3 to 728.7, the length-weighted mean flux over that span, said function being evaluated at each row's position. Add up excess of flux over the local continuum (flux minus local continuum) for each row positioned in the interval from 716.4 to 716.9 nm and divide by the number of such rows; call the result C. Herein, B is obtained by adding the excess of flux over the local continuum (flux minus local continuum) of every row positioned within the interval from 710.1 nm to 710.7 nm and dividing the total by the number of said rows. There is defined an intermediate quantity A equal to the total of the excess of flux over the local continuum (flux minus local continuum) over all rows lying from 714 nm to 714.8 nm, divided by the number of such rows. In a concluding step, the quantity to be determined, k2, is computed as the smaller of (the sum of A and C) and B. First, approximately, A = -2.5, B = 3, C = -2.1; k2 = -5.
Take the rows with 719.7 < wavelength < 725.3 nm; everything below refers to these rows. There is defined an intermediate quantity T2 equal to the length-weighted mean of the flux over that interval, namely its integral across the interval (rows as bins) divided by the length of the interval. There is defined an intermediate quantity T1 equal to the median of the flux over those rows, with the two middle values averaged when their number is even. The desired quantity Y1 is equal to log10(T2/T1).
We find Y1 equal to -0.0011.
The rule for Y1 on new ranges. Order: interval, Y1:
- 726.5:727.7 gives 0.0028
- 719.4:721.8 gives 0.0023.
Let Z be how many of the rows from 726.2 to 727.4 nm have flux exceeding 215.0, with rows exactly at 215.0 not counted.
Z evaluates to 0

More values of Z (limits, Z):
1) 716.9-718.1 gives 5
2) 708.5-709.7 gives 6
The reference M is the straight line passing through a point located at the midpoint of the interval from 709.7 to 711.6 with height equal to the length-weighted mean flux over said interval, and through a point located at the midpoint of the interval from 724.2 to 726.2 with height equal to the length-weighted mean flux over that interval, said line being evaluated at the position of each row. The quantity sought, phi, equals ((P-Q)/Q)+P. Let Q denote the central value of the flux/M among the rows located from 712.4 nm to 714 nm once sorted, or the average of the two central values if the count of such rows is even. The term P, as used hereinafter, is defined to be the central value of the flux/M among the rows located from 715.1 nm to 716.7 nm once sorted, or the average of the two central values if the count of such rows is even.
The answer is 0.99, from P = 0.99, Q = 0.992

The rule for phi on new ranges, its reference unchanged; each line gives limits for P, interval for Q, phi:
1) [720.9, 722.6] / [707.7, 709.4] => 0.94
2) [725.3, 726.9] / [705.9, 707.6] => 0.97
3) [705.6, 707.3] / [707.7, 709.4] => 0.99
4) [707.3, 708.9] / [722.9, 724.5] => 1.00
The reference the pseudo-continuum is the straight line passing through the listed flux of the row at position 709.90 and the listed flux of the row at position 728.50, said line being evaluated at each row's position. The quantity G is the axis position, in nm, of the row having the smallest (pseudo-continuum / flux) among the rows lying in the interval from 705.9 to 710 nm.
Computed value 708.40 nm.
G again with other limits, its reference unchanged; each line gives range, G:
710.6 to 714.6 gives 714.55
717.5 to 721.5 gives 719.95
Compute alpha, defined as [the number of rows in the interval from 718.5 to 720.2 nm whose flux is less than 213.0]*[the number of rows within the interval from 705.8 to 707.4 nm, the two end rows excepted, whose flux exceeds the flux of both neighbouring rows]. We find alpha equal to 9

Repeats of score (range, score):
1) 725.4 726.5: 218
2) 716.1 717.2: 220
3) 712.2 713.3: 224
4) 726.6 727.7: 217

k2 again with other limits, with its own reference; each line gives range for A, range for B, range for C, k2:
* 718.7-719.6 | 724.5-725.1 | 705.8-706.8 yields 3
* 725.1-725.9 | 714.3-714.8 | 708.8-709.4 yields -2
